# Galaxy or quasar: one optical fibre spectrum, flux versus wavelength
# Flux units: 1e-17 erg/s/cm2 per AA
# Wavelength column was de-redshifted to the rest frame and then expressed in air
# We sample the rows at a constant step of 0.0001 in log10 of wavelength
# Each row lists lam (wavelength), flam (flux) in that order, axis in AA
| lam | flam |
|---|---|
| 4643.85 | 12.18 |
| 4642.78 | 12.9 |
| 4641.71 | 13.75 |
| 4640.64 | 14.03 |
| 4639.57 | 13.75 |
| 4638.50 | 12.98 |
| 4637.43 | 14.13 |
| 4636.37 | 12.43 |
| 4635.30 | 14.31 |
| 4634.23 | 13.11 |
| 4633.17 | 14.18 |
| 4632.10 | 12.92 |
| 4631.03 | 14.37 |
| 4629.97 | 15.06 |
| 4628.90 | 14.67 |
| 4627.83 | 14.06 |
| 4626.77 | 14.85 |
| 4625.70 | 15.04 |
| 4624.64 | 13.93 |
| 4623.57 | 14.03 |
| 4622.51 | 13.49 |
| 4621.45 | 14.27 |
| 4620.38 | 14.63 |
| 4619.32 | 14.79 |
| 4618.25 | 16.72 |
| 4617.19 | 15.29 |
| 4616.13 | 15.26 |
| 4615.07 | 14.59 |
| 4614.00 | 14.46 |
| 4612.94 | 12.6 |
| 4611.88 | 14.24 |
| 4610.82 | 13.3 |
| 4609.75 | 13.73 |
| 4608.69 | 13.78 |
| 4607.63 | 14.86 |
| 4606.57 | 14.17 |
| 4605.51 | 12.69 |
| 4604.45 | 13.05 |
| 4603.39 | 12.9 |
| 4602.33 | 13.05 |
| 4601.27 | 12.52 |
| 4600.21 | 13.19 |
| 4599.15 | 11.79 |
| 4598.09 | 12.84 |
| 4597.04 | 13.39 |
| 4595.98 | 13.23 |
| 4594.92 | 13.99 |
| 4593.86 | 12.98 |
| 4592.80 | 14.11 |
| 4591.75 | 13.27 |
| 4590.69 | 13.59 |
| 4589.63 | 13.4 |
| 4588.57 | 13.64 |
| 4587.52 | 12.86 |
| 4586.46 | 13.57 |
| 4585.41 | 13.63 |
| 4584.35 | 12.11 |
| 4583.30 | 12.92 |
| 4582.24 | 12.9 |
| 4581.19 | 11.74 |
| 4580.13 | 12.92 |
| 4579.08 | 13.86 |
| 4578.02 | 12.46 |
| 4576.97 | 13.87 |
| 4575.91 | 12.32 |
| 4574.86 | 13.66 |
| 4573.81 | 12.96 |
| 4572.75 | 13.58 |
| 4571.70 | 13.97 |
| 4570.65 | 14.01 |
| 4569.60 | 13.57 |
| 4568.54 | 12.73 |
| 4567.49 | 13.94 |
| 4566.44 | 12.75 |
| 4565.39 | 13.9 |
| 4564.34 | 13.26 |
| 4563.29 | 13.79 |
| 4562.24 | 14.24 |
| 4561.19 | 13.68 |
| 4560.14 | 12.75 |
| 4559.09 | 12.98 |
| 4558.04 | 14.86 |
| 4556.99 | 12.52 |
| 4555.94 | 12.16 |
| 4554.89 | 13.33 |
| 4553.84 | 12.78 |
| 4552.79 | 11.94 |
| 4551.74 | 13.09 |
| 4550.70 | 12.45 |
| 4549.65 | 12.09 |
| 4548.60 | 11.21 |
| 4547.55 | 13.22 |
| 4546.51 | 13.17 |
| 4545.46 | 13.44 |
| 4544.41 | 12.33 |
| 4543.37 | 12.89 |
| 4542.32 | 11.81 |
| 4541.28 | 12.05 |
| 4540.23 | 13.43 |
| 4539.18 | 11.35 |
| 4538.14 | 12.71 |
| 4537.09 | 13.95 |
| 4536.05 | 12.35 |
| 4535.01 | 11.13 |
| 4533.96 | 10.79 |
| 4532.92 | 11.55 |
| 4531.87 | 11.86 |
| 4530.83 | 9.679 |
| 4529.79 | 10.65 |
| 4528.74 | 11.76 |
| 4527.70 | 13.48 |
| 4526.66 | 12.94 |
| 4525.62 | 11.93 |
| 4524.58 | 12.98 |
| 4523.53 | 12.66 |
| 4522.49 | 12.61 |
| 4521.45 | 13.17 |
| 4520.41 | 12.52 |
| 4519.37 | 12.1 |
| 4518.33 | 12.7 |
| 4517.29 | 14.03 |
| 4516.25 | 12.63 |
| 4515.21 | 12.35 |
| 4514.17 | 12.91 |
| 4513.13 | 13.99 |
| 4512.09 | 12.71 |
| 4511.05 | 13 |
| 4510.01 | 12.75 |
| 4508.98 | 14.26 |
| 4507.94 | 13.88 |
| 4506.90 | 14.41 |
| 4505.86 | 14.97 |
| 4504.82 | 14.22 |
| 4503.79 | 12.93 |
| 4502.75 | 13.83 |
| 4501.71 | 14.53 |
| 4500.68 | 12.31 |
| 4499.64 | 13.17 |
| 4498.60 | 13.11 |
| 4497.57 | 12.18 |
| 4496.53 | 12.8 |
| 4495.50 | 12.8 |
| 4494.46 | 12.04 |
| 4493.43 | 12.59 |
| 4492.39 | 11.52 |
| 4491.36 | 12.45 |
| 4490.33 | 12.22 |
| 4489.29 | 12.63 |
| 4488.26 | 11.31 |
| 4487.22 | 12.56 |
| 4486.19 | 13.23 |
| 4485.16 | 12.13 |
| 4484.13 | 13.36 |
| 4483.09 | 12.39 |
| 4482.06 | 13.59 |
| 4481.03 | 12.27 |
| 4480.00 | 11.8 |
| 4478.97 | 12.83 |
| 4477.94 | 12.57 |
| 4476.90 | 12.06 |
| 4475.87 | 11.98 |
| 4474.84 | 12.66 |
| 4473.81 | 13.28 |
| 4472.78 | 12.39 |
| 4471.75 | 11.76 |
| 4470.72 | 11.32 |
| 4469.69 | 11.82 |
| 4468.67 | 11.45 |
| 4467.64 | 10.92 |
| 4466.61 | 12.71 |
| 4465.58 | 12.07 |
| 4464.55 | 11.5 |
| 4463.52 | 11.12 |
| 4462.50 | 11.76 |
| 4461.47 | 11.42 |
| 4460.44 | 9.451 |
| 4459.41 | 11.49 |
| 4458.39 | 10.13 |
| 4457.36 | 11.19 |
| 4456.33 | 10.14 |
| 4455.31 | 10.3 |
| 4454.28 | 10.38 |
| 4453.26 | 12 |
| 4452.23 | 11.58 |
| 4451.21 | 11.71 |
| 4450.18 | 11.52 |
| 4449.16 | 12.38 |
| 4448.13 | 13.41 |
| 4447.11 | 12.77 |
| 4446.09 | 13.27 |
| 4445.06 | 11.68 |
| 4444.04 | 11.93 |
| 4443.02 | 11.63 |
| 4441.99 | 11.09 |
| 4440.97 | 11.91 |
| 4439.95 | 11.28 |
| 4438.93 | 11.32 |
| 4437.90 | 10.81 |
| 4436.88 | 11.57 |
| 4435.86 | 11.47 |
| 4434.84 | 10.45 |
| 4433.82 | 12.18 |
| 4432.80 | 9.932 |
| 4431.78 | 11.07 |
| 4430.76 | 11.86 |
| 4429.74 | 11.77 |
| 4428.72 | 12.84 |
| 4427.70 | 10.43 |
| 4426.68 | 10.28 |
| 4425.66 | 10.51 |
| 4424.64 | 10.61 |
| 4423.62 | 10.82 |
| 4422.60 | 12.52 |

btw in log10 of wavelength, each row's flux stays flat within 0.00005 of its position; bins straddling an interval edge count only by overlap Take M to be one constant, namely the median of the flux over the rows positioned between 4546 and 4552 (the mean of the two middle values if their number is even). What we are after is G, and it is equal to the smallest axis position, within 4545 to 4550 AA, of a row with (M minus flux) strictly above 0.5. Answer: 4548.60 AA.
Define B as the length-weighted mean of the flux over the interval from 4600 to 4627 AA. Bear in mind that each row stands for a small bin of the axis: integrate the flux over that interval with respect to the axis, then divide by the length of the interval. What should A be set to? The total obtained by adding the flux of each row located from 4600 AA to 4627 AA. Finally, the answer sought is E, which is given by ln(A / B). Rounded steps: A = 365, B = 14.1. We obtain 3.3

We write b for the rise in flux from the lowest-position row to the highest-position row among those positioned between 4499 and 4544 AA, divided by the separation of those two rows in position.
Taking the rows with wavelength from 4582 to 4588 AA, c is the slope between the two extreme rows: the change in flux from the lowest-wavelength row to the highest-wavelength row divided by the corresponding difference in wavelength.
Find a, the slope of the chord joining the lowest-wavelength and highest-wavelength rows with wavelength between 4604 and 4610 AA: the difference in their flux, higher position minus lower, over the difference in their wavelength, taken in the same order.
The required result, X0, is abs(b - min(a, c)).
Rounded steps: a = 0.13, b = -0.01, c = -0.008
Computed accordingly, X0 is 0.00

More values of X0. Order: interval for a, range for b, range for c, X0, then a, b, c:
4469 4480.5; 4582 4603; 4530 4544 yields 0.01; 0.00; 0.01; 0.256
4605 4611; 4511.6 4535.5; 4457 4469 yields 0.09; 0.11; -0.07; 0.023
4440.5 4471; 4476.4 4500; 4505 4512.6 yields 0.41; -0.02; 0.05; -0.363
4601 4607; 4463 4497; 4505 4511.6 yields 0.43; 0.31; 0.05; -0.380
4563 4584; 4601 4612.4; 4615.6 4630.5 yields 0.21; -0.04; 0.16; -0.014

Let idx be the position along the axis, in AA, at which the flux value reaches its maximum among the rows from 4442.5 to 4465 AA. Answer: 4448.13 AA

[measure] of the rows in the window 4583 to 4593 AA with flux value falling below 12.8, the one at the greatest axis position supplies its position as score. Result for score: 4584.35 AA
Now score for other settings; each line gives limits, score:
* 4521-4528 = 4525.62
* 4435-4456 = 4455.31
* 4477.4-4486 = 4485.16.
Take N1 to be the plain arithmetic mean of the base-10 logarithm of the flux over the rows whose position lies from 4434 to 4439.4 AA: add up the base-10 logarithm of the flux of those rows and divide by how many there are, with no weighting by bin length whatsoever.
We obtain 1.05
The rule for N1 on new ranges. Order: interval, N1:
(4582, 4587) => 1.11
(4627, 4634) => 1.15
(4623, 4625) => 1.15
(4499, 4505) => 1.13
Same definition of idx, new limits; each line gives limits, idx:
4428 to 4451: 4448.13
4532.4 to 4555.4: 4537.09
